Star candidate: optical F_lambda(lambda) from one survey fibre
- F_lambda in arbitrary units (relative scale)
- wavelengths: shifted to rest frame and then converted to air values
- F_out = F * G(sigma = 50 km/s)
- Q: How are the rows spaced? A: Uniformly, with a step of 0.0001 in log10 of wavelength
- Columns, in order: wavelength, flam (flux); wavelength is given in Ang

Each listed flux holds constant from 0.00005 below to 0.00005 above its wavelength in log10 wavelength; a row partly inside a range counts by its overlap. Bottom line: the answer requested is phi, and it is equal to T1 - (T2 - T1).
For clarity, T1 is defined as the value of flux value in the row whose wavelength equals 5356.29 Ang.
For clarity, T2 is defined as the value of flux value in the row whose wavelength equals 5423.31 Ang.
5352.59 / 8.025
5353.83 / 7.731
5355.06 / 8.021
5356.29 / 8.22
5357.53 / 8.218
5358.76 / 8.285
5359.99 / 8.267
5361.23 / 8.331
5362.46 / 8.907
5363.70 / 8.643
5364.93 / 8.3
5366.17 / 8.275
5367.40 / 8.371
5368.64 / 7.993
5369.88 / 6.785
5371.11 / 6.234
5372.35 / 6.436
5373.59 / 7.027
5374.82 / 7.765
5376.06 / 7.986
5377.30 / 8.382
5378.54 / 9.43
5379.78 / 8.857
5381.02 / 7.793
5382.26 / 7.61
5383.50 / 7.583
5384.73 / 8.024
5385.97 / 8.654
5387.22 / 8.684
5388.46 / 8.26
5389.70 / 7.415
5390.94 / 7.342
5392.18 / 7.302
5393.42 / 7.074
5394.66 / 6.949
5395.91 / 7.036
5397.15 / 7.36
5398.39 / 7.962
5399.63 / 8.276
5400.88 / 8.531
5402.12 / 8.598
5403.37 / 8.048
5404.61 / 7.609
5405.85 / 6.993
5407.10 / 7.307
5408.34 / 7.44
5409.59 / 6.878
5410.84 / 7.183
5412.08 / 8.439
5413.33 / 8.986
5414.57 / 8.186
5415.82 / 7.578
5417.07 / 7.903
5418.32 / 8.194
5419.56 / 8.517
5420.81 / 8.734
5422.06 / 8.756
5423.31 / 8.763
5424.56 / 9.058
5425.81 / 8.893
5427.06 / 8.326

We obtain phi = 7.7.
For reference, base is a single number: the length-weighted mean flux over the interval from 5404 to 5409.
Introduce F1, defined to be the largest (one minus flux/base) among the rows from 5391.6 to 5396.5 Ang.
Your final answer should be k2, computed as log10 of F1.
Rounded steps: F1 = 0.052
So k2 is -1.28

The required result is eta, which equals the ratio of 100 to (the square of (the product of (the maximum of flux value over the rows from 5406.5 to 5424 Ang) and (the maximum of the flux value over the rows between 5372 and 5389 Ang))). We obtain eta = 0.0139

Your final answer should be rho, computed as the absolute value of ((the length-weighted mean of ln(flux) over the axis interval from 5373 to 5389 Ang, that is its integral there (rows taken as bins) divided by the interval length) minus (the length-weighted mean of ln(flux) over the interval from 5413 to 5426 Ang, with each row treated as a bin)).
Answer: 0.040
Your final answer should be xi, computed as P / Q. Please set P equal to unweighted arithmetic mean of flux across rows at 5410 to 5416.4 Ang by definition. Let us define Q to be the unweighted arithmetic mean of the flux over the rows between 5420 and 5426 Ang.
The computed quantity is 0.91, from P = 8.1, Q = 8.8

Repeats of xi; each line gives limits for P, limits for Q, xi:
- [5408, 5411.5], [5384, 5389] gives 0.85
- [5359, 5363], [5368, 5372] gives 1.21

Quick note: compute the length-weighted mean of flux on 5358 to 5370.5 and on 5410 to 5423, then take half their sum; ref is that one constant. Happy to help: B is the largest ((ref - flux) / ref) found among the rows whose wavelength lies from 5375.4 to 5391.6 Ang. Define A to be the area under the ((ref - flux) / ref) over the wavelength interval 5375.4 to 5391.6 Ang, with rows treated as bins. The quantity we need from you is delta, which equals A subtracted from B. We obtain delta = 0.0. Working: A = 0.1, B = 0.11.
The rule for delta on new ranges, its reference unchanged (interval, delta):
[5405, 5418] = -0.7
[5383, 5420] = -1.7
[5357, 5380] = -0.4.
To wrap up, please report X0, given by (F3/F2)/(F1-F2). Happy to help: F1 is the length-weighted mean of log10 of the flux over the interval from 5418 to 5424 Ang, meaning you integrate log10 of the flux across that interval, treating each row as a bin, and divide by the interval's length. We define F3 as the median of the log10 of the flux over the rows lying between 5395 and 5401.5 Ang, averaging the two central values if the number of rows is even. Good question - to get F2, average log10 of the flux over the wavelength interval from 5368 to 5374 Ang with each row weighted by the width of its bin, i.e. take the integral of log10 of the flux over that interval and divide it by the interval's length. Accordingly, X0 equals 11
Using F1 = 0.936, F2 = 0.836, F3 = 0.901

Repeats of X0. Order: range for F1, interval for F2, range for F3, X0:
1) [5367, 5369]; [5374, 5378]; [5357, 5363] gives 141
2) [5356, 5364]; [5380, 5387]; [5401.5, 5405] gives 49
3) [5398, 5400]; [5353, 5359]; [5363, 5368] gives 249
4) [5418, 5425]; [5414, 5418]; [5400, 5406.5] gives 24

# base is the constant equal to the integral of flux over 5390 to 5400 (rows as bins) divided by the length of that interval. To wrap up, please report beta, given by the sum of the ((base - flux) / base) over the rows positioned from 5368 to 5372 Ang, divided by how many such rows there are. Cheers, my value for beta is 0.053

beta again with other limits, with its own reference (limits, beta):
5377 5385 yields -0.114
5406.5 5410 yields 0.025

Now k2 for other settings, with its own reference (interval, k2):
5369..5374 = -0.82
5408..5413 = -1.21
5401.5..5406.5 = -1.33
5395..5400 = -1.39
